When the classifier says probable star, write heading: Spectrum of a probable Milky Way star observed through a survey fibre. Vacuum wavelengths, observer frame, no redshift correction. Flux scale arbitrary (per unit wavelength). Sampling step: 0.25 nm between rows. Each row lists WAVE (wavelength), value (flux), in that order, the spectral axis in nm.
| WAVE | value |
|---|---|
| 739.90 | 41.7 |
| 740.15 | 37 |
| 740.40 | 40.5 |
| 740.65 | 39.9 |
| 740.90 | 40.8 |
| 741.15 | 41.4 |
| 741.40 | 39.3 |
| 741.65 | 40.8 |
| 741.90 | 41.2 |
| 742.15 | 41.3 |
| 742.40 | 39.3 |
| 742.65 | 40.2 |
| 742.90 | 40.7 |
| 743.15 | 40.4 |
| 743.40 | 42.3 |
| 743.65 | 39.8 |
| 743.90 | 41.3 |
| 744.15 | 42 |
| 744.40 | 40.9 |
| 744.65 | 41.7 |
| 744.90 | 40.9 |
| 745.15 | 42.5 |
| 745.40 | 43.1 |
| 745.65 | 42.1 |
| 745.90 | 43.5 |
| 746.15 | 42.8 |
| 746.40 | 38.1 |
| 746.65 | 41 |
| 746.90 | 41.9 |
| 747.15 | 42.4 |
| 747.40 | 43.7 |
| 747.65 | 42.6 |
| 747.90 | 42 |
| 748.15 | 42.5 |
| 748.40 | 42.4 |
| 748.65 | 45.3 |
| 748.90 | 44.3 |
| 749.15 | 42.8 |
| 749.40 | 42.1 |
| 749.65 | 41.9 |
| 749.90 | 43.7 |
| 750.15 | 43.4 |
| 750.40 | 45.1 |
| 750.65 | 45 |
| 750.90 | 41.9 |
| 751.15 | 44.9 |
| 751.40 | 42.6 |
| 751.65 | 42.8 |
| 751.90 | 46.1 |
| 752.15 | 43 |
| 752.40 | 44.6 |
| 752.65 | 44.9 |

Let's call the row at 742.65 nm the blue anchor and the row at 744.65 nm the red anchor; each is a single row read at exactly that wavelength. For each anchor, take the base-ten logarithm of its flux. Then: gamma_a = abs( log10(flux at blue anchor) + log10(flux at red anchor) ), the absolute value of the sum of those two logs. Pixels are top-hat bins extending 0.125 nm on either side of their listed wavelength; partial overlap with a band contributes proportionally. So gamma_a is 3.22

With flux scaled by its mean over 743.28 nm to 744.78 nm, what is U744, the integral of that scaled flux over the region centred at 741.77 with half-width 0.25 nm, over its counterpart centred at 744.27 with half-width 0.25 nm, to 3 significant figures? 0.989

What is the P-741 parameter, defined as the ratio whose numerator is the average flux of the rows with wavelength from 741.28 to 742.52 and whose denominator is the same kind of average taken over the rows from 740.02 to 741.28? 1.01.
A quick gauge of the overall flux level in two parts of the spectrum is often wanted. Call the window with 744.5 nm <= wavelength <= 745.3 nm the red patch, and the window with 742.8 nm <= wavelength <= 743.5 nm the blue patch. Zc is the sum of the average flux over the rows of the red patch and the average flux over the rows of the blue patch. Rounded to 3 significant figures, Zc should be 82.8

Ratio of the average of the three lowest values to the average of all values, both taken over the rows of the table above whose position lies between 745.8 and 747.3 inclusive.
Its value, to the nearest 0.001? 0.969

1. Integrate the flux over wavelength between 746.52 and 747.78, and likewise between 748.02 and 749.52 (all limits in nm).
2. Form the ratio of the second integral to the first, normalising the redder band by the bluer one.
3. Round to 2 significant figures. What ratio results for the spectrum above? 1.2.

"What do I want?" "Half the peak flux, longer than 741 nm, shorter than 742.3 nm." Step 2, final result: 20.7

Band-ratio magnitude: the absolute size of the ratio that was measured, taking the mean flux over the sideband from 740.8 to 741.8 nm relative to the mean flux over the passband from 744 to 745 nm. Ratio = 0.98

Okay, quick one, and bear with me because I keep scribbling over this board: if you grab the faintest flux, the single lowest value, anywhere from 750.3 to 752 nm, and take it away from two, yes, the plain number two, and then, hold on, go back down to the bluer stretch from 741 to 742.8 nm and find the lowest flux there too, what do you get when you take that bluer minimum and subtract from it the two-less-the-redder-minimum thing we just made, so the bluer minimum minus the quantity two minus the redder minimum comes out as 79.2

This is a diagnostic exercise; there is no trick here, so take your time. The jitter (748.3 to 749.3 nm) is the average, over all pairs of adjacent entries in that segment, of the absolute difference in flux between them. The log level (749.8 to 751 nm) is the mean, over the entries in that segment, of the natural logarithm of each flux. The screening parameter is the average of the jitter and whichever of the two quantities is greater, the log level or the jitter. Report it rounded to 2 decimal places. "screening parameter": 2.79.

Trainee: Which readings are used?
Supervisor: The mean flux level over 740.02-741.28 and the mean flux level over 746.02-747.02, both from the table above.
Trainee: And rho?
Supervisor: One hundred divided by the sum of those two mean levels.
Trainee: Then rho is 1.24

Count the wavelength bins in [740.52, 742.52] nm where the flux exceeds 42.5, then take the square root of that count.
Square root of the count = 0.0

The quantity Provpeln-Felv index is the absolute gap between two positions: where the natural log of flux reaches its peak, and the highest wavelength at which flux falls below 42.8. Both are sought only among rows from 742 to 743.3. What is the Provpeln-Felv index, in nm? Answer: 1.00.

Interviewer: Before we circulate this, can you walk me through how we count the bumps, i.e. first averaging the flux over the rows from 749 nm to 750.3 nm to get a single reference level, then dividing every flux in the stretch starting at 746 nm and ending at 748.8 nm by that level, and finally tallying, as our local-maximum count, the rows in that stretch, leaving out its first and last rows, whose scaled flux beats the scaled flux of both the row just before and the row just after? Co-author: 2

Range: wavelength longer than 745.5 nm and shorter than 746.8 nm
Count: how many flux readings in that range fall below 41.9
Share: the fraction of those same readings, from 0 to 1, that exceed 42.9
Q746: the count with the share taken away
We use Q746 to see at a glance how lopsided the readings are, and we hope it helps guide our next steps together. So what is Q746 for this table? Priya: 1.8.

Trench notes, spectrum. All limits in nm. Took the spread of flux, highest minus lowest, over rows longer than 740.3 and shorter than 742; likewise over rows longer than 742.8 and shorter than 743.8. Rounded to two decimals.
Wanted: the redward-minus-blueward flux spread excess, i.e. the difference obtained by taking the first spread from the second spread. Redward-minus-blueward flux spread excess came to 0.40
